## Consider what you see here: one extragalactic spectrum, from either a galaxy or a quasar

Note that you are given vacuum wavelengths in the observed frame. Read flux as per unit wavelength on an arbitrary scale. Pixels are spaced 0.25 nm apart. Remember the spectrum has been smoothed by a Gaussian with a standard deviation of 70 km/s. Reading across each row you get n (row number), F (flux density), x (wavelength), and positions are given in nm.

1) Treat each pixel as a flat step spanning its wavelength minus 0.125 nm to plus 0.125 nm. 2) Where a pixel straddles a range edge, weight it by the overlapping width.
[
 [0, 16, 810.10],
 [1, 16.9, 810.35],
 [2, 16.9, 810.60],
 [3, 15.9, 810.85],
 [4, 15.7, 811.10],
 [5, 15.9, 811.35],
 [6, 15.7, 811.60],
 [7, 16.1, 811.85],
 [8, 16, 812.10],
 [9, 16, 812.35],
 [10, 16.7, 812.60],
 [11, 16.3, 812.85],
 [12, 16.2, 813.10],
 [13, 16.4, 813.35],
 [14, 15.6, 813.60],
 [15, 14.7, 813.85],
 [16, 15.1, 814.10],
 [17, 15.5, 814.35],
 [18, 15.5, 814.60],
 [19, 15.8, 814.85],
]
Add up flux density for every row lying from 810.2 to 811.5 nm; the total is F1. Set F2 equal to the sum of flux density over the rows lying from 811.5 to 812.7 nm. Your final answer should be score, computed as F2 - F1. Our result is -0.8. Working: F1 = 81.3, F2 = 80.5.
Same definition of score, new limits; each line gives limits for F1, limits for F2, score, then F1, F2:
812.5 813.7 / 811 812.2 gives -1.8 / 81.2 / 79.4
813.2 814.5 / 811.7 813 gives 3.8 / 77.3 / 81.1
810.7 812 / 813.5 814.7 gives -2.9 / 79.3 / 76.4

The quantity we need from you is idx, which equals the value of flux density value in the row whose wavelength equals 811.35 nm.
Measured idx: 15.9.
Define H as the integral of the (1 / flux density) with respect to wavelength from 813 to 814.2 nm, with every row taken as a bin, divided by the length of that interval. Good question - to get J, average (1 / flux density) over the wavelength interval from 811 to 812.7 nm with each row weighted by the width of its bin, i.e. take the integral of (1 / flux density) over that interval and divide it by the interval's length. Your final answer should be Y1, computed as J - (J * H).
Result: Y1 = 0.0585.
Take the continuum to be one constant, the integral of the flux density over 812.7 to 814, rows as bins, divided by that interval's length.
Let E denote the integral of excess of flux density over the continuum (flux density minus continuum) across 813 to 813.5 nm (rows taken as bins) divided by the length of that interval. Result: 0.43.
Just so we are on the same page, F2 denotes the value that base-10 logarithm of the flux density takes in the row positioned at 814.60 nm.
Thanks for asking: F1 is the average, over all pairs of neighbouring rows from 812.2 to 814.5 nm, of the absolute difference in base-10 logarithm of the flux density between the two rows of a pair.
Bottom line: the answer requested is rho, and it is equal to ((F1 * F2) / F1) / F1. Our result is 88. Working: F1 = 0.0135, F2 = 1.190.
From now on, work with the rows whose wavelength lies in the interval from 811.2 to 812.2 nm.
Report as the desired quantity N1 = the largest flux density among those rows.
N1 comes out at 16.1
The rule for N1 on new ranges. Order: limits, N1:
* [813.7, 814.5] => 15.5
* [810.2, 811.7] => 16.9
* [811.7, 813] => 16.7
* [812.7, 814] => 16.4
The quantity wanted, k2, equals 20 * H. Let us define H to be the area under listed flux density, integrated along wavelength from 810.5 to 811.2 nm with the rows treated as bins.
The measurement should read 226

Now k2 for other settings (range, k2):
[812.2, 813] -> 261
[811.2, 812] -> 254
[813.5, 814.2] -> 212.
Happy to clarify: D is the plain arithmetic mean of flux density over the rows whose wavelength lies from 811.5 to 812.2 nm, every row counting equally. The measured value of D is 15.9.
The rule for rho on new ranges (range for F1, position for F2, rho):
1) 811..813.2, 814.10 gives 167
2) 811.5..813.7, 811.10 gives 132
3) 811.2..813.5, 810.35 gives 175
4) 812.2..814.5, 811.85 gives 90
